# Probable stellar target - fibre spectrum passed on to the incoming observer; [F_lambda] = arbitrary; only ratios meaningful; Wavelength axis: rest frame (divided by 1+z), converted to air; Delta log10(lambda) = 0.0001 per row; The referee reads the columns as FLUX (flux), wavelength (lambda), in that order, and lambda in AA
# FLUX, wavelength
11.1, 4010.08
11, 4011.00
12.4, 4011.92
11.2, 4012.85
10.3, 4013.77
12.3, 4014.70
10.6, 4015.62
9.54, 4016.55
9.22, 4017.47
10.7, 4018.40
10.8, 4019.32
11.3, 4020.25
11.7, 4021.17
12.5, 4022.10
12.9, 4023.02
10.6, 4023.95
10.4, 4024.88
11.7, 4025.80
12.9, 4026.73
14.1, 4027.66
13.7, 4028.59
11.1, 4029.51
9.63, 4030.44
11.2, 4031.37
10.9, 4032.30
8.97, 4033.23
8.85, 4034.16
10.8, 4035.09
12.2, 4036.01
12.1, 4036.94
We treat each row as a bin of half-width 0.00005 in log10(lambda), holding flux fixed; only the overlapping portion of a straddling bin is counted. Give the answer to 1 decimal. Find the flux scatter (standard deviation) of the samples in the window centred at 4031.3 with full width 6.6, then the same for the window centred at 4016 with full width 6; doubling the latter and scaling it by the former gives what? 1.3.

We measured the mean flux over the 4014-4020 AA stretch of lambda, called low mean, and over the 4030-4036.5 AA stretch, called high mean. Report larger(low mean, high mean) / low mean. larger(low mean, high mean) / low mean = 1.00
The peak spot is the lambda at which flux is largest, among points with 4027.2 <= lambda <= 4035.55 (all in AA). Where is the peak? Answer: 4027.66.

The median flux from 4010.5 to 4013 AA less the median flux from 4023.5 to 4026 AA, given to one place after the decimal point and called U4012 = 0.6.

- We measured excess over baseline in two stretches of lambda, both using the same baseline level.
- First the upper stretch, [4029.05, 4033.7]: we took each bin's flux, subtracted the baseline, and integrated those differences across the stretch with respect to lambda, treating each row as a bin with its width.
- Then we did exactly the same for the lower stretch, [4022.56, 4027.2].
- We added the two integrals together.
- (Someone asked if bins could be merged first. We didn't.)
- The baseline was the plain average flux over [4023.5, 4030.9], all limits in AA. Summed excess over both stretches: -7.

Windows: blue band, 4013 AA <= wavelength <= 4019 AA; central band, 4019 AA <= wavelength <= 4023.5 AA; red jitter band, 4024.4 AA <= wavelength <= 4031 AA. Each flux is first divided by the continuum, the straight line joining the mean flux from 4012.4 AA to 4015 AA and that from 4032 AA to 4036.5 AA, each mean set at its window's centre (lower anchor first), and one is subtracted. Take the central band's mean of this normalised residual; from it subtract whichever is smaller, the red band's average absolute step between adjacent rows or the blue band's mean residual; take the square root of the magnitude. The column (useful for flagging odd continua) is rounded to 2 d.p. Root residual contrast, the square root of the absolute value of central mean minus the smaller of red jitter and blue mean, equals 0.38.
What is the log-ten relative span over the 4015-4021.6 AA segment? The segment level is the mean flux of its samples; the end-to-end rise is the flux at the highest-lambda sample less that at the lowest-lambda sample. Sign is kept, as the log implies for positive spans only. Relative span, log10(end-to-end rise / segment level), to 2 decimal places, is -0.98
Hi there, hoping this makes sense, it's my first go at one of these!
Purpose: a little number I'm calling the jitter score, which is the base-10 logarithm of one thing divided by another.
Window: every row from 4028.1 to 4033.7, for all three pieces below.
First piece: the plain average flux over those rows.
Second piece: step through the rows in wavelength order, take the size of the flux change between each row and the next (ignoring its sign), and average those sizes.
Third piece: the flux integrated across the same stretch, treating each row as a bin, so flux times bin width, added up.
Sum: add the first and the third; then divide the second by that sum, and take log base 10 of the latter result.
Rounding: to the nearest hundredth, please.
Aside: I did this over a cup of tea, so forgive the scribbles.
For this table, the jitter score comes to -1.66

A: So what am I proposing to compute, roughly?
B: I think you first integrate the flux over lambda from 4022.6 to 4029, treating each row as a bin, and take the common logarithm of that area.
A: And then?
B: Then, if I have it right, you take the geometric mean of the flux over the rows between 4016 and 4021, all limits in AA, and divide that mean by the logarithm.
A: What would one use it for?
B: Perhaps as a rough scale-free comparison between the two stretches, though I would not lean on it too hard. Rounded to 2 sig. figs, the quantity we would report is 5.4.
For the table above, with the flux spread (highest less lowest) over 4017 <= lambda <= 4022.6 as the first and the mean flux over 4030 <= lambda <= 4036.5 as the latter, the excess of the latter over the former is 7.1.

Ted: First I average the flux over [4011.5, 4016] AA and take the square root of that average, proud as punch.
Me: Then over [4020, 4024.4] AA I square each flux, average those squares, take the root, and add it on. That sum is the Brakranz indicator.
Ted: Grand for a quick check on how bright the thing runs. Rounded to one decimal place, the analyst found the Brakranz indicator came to 15.2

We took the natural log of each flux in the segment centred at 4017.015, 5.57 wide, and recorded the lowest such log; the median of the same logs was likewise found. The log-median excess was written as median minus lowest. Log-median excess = 0.14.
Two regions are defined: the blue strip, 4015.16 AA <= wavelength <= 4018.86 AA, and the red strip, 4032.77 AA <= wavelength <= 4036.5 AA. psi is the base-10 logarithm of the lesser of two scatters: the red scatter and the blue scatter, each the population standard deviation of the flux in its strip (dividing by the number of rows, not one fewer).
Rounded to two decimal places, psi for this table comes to -0.19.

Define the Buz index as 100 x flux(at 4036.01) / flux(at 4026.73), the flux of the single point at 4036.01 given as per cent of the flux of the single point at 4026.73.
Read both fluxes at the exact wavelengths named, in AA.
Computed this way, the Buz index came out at 95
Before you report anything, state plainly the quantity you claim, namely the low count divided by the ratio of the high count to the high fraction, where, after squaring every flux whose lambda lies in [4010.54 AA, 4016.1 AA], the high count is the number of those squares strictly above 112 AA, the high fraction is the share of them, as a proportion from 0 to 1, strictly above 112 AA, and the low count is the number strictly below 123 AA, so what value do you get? 0.50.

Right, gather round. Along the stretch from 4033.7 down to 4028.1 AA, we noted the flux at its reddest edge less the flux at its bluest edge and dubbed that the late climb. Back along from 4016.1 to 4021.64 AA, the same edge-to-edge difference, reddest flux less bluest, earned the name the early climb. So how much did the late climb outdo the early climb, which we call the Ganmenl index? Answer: -6.9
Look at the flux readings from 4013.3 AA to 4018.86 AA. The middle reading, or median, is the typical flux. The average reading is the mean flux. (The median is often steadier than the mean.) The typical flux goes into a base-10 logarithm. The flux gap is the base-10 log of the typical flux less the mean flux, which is -9.4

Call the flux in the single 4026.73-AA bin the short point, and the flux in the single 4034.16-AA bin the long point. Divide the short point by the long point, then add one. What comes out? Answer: 2.5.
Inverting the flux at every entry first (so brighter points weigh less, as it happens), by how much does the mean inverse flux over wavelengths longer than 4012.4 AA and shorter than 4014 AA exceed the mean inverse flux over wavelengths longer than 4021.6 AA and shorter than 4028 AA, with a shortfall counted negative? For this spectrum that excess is 0.010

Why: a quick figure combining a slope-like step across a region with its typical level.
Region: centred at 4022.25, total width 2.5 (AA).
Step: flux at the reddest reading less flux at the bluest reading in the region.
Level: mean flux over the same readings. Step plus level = 13.6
